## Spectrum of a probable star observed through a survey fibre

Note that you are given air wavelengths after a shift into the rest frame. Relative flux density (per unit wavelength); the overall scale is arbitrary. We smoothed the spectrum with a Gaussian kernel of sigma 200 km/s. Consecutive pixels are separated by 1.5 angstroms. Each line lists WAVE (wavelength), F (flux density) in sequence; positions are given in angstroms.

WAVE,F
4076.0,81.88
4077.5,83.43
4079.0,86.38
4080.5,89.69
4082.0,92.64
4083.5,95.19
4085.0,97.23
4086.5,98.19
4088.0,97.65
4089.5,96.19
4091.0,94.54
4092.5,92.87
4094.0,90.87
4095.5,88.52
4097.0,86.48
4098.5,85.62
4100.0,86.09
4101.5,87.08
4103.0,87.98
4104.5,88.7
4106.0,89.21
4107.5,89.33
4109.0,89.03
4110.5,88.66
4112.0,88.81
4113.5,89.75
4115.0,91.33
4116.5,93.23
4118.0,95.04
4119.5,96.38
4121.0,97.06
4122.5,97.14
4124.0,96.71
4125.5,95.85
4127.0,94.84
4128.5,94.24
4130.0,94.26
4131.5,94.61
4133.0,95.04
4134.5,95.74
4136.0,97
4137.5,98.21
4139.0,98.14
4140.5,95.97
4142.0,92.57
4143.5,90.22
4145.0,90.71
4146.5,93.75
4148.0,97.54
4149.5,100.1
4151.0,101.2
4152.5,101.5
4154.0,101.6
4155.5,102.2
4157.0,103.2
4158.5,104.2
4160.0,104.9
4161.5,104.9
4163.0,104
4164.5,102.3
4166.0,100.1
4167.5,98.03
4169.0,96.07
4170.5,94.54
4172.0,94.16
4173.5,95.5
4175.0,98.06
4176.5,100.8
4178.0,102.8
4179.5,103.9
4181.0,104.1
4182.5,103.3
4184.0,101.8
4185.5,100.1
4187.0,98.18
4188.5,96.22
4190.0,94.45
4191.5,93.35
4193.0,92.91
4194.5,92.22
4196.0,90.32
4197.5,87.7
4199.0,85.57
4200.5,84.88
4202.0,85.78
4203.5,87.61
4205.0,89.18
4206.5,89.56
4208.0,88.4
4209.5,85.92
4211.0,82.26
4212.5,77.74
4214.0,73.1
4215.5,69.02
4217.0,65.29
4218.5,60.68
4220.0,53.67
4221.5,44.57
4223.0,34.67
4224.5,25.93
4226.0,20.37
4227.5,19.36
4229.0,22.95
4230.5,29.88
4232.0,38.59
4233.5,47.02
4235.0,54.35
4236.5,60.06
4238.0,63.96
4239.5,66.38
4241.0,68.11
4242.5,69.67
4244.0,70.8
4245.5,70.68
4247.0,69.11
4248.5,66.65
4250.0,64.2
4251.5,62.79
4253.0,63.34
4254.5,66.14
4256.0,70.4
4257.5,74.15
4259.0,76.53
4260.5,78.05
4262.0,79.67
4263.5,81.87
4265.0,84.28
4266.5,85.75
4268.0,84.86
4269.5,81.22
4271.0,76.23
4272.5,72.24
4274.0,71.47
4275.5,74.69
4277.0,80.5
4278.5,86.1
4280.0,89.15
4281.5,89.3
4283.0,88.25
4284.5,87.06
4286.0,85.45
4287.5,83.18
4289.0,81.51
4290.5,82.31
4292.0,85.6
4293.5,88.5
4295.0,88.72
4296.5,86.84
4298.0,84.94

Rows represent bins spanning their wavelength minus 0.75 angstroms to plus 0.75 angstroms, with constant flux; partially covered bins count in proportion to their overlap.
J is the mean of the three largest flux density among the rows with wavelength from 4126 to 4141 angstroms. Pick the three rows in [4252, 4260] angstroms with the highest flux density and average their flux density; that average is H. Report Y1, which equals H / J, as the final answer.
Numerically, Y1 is 0.75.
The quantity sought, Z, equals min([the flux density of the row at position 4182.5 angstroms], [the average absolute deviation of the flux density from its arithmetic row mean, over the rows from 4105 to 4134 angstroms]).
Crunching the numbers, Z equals 2.8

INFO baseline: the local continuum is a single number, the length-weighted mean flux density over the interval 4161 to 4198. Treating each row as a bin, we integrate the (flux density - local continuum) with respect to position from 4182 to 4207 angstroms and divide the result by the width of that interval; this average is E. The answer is -6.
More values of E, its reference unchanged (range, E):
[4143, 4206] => -1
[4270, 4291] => -16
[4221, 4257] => -45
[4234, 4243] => -35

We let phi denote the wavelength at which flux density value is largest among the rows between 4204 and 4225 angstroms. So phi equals 4206.5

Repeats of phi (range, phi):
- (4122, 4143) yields 4137.5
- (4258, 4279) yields 4278.5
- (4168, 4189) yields 4181.0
